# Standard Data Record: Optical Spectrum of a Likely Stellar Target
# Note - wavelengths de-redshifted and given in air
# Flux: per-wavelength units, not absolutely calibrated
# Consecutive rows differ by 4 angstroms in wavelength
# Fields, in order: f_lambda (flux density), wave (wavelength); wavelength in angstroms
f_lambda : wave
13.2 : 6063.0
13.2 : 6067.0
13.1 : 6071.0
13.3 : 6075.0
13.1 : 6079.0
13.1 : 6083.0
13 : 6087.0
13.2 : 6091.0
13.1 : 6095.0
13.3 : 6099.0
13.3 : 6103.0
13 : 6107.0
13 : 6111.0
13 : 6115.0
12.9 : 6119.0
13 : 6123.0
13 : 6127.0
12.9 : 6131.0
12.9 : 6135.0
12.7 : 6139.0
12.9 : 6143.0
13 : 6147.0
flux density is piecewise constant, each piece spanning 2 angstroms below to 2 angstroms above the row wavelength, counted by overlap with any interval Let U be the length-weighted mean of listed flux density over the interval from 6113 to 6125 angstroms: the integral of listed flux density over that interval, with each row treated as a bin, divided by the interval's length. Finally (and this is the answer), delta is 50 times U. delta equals 648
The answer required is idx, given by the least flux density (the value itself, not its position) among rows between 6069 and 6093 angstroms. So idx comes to 13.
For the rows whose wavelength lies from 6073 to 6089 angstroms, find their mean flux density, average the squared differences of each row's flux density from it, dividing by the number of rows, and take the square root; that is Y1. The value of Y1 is 0.109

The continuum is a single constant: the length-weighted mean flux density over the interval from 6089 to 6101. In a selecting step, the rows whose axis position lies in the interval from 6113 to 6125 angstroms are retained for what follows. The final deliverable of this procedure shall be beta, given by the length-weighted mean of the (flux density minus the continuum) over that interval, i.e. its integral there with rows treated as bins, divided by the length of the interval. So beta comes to -0.23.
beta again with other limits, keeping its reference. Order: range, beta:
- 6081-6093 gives -0.10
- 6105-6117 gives -0.20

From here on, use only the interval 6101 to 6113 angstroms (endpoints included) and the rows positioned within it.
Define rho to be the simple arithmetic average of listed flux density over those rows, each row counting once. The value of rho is 13.1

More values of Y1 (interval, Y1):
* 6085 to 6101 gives 0.112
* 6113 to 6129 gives 0.043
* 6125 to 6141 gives 0.109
